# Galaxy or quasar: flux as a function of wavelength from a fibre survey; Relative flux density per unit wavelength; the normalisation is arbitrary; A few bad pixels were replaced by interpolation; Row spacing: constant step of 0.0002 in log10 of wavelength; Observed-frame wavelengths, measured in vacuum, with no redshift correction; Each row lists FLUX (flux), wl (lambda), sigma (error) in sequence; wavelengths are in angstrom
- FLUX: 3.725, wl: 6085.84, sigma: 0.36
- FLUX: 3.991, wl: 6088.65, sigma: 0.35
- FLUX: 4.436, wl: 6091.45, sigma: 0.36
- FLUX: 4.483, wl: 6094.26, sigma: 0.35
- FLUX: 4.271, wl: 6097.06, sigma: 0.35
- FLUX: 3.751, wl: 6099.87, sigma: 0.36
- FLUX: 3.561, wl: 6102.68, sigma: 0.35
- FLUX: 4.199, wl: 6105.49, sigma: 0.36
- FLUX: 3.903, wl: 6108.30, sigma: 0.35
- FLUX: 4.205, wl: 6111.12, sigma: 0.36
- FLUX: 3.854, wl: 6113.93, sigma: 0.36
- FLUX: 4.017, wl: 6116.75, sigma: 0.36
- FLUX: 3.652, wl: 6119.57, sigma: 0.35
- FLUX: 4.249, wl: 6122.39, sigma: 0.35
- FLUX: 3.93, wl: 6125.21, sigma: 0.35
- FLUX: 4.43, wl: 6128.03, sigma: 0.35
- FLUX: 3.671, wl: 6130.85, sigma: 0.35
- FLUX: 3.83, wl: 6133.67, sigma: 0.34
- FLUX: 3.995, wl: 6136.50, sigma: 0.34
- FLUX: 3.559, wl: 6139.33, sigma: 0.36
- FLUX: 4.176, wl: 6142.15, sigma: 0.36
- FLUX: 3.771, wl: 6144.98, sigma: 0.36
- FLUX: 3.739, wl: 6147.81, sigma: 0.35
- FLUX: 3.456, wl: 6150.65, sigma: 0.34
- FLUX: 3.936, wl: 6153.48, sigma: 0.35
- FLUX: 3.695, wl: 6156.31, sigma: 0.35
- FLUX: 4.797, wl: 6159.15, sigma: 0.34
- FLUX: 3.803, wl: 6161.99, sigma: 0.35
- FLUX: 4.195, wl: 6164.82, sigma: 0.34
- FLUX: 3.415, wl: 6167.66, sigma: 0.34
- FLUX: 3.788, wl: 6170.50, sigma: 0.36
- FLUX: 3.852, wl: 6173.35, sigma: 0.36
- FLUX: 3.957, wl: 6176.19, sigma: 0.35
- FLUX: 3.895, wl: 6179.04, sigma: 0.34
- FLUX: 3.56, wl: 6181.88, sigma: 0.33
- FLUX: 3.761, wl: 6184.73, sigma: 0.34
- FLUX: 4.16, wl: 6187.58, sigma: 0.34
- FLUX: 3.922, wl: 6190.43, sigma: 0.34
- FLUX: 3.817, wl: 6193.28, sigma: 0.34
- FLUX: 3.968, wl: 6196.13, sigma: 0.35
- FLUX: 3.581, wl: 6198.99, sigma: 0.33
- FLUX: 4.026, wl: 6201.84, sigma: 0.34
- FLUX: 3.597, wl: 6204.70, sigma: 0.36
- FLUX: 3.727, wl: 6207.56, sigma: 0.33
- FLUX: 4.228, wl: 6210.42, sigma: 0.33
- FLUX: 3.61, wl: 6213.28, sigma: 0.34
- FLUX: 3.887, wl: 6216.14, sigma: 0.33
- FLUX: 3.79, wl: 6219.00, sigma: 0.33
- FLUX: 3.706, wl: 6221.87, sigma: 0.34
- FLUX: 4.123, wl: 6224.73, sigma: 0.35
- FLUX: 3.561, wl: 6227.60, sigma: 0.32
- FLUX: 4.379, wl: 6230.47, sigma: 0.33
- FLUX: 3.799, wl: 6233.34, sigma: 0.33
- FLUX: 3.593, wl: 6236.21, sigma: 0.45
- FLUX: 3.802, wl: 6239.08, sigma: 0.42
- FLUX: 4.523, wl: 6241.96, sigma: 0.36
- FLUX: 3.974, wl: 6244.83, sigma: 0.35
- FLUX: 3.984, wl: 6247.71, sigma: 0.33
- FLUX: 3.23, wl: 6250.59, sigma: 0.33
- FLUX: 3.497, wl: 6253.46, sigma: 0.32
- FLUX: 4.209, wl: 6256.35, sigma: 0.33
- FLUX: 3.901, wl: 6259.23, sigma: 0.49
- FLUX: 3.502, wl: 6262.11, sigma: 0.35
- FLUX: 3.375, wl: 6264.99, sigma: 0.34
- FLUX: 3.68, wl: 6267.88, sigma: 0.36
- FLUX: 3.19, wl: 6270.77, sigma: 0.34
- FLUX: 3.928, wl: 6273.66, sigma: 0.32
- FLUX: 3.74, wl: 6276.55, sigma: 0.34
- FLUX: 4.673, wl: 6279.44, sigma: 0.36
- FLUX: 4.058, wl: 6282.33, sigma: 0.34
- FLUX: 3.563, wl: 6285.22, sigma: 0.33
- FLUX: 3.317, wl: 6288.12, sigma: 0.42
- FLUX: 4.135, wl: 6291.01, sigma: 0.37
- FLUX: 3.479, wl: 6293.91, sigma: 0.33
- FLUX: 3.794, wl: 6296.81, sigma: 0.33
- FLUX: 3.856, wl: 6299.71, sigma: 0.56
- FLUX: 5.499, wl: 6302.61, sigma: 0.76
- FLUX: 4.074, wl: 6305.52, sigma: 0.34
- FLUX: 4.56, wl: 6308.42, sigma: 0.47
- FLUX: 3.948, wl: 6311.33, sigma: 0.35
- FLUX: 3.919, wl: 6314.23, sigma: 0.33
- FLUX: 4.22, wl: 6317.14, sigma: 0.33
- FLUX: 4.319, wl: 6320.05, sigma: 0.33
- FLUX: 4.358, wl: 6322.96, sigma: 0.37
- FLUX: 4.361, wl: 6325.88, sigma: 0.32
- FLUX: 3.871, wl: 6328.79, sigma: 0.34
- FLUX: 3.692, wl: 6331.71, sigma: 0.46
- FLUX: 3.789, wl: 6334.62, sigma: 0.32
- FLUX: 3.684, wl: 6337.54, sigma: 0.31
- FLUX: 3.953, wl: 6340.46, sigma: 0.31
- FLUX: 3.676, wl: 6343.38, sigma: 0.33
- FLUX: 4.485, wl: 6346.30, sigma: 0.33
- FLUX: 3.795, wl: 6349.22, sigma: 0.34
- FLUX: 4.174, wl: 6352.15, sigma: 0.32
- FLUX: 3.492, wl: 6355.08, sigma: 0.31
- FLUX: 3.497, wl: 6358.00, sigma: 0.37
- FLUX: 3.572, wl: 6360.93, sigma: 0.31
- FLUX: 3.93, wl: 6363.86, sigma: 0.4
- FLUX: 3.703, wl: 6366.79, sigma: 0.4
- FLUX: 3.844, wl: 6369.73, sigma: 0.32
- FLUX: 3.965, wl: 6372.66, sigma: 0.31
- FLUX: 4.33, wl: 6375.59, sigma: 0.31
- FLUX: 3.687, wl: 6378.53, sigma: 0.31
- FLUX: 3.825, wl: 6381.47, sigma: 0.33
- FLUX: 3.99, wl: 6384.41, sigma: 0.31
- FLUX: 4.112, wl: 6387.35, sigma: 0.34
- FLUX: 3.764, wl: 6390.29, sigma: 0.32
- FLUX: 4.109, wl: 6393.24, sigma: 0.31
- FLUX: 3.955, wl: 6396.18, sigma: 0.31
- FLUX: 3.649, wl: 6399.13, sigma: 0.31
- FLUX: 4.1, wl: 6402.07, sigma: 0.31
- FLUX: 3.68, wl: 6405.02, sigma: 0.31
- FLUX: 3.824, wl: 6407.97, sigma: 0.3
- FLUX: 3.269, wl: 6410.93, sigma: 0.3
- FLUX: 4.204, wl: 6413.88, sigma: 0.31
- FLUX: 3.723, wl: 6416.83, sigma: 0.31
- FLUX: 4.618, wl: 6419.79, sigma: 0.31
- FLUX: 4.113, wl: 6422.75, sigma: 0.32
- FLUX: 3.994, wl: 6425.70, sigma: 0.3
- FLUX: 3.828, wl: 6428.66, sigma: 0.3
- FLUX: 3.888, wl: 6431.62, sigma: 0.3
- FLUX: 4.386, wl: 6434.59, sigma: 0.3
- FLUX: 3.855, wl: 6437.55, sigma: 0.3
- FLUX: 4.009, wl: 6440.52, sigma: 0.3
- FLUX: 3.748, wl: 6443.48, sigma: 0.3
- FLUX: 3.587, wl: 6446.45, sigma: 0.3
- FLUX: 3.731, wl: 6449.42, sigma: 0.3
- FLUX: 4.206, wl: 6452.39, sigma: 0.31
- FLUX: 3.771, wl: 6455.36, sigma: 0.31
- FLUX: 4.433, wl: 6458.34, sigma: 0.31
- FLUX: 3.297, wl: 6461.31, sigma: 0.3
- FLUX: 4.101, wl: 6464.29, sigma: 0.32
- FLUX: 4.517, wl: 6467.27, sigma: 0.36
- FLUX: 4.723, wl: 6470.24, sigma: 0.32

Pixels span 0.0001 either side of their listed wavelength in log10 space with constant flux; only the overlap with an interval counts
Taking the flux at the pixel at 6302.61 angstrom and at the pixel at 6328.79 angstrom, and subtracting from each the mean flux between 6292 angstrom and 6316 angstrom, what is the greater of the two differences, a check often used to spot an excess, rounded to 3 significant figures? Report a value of 1.36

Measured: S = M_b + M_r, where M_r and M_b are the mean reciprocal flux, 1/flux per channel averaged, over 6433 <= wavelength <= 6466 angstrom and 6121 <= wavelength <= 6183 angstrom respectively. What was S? 0.515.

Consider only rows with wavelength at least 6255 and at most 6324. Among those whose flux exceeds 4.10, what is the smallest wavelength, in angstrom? 6256.35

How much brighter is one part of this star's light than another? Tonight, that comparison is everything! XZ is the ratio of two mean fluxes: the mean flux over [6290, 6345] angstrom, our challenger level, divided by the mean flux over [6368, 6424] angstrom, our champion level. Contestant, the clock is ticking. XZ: 1.03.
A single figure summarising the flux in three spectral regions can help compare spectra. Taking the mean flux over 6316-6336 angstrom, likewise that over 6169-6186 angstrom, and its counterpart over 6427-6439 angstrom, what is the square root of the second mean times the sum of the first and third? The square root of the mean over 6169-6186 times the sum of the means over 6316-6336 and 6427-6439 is 5.54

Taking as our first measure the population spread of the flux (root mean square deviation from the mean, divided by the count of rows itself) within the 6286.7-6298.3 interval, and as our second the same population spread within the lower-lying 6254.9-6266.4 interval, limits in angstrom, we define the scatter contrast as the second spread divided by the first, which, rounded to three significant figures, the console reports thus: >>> 1.05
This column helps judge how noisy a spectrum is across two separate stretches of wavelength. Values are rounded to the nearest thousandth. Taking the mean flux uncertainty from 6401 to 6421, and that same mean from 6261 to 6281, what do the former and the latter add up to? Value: 0.651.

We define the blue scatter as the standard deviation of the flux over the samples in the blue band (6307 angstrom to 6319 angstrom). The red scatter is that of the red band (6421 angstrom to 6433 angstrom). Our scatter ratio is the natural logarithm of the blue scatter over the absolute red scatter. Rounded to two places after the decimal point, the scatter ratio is 0.87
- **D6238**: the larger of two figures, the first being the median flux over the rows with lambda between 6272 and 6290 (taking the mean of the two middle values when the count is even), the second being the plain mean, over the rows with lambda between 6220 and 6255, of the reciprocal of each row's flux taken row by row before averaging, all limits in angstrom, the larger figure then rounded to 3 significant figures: 3.83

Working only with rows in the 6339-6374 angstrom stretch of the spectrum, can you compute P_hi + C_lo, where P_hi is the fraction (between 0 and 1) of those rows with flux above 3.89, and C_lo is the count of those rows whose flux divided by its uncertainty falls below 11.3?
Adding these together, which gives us 6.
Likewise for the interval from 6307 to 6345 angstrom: 5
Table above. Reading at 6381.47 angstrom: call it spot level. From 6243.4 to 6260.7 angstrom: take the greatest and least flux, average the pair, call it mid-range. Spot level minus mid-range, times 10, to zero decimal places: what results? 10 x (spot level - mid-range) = 1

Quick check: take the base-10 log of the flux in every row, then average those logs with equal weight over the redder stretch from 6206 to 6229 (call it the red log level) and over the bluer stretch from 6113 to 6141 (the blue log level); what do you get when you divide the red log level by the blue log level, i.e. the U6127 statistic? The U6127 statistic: 0.98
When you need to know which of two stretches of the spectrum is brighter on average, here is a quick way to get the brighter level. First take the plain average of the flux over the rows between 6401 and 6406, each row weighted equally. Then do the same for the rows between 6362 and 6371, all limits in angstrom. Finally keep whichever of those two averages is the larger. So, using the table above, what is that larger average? 3.89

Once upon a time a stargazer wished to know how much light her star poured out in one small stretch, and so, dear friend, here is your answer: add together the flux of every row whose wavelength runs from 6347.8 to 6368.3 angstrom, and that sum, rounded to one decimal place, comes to 26.2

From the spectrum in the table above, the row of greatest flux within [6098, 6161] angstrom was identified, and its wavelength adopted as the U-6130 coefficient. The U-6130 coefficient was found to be 6159.15 angstrom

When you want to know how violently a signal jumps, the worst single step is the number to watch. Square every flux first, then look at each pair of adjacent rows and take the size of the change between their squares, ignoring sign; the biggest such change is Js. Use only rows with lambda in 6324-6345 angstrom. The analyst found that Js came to 4.0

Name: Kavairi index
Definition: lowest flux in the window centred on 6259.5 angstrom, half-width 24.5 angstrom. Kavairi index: 3.19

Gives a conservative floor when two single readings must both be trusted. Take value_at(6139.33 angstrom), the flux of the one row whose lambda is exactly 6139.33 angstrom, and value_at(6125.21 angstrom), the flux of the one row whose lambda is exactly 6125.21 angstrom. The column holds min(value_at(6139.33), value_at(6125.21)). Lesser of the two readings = 3.56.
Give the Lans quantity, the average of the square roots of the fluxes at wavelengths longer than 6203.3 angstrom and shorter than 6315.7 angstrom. 1.97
